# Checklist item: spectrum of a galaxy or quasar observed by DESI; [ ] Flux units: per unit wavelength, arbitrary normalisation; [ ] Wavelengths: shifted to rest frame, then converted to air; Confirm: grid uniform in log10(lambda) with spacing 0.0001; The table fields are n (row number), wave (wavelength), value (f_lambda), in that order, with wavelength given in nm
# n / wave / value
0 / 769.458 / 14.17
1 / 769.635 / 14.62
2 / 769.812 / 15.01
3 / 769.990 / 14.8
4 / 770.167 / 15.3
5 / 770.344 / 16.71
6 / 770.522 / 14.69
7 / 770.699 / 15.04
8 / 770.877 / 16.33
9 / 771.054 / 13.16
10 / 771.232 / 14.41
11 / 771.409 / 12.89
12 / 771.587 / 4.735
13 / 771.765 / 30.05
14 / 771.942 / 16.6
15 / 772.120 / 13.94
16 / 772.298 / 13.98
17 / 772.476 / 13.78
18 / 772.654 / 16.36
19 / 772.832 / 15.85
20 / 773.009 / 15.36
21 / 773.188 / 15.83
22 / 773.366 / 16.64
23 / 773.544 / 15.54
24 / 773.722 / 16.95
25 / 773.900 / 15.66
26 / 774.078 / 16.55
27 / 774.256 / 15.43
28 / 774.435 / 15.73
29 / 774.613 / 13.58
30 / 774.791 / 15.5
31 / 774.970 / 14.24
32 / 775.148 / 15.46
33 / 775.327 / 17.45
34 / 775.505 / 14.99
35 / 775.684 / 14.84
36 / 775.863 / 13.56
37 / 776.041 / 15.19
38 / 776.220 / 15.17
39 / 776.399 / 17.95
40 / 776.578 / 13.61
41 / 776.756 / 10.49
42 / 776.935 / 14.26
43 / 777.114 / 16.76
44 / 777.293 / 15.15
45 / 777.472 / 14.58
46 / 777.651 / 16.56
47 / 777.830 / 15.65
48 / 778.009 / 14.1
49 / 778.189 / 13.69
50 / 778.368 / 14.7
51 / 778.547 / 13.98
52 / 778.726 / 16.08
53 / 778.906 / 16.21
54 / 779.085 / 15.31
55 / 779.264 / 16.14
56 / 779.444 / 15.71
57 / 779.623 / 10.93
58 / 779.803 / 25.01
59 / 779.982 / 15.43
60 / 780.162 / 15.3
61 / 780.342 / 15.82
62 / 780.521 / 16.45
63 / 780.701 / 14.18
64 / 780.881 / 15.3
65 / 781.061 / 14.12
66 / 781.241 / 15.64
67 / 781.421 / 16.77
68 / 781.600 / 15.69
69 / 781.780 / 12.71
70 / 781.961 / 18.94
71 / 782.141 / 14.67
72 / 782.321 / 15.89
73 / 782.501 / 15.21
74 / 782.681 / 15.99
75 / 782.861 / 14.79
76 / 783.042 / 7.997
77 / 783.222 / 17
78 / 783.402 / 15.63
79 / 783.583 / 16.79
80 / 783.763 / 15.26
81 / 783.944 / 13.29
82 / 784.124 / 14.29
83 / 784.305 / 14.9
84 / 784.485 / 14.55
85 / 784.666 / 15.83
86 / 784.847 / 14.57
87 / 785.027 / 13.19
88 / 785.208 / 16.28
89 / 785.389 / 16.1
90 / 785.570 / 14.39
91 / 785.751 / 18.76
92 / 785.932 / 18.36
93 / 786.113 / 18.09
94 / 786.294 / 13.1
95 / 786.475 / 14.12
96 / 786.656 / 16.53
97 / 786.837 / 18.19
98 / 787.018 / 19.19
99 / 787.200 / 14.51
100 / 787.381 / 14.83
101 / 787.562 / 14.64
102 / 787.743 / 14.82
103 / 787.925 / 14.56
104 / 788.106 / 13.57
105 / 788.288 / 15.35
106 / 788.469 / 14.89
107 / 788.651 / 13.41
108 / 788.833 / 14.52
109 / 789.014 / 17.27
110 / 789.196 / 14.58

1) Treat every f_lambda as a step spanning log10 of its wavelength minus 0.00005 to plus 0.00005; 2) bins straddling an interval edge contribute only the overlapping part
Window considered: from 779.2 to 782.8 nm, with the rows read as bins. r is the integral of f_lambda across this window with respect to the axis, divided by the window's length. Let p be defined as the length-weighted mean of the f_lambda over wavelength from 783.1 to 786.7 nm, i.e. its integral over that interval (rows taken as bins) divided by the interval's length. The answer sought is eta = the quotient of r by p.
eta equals 1.02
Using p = 15.47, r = 15.8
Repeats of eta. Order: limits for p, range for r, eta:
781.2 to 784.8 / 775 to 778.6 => 0.99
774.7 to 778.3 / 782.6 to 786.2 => 1.02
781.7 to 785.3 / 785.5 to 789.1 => 1.05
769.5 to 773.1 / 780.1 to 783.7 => 1.01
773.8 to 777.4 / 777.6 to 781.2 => 1.03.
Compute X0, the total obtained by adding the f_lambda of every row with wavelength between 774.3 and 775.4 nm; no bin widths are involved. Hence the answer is 92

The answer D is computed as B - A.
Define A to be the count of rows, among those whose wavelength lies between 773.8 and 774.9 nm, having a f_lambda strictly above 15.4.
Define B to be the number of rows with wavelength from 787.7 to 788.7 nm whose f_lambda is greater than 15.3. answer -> -4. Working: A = 5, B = 1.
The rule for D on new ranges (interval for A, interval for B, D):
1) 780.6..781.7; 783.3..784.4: -1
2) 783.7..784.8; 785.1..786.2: 4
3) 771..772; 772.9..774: 4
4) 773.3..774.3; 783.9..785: -5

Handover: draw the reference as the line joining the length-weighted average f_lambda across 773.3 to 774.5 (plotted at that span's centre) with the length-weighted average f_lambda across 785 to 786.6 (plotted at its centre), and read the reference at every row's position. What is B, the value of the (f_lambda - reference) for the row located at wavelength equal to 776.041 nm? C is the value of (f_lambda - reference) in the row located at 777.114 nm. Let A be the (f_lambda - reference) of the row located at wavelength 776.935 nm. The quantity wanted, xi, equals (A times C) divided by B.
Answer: 1.5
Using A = -1.8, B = -0.9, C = 0.7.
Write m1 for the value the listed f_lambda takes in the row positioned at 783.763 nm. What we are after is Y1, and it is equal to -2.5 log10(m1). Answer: -2.96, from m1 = 15.26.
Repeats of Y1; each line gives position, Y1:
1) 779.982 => -2.97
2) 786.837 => -3.15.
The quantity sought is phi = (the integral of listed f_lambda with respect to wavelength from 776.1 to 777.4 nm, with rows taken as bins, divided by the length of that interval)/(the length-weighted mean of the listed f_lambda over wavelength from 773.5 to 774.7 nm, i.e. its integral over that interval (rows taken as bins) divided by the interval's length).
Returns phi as 0.94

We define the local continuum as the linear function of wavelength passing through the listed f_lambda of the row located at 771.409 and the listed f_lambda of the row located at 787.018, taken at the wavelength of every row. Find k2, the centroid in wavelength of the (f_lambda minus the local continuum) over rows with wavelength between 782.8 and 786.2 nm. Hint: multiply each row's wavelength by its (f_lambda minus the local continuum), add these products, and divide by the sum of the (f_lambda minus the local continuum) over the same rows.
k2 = 784.23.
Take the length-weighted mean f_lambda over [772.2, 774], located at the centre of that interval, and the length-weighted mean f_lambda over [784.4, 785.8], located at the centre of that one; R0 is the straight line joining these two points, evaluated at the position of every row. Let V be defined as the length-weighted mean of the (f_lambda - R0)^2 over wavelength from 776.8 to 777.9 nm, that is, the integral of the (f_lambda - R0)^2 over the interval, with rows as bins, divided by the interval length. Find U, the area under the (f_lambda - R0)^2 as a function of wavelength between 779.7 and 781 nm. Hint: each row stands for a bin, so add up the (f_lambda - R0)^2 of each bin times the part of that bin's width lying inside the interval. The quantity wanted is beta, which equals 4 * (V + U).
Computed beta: 76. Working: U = 17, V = 1.9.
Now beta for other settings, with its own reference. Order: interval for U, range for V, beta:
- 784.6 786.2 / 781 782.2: 40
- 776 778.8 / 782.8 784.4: 64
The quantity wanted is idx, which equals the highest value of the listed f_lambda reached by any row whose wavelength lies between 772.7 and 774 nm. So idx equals 16.95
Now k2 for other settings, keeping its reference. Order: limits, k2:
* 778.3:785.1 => 783.07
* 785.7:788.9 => 787.68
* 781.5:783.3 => 782.60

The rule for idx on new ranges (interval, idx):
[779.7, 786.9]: 25.01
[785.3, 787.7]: 19.19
